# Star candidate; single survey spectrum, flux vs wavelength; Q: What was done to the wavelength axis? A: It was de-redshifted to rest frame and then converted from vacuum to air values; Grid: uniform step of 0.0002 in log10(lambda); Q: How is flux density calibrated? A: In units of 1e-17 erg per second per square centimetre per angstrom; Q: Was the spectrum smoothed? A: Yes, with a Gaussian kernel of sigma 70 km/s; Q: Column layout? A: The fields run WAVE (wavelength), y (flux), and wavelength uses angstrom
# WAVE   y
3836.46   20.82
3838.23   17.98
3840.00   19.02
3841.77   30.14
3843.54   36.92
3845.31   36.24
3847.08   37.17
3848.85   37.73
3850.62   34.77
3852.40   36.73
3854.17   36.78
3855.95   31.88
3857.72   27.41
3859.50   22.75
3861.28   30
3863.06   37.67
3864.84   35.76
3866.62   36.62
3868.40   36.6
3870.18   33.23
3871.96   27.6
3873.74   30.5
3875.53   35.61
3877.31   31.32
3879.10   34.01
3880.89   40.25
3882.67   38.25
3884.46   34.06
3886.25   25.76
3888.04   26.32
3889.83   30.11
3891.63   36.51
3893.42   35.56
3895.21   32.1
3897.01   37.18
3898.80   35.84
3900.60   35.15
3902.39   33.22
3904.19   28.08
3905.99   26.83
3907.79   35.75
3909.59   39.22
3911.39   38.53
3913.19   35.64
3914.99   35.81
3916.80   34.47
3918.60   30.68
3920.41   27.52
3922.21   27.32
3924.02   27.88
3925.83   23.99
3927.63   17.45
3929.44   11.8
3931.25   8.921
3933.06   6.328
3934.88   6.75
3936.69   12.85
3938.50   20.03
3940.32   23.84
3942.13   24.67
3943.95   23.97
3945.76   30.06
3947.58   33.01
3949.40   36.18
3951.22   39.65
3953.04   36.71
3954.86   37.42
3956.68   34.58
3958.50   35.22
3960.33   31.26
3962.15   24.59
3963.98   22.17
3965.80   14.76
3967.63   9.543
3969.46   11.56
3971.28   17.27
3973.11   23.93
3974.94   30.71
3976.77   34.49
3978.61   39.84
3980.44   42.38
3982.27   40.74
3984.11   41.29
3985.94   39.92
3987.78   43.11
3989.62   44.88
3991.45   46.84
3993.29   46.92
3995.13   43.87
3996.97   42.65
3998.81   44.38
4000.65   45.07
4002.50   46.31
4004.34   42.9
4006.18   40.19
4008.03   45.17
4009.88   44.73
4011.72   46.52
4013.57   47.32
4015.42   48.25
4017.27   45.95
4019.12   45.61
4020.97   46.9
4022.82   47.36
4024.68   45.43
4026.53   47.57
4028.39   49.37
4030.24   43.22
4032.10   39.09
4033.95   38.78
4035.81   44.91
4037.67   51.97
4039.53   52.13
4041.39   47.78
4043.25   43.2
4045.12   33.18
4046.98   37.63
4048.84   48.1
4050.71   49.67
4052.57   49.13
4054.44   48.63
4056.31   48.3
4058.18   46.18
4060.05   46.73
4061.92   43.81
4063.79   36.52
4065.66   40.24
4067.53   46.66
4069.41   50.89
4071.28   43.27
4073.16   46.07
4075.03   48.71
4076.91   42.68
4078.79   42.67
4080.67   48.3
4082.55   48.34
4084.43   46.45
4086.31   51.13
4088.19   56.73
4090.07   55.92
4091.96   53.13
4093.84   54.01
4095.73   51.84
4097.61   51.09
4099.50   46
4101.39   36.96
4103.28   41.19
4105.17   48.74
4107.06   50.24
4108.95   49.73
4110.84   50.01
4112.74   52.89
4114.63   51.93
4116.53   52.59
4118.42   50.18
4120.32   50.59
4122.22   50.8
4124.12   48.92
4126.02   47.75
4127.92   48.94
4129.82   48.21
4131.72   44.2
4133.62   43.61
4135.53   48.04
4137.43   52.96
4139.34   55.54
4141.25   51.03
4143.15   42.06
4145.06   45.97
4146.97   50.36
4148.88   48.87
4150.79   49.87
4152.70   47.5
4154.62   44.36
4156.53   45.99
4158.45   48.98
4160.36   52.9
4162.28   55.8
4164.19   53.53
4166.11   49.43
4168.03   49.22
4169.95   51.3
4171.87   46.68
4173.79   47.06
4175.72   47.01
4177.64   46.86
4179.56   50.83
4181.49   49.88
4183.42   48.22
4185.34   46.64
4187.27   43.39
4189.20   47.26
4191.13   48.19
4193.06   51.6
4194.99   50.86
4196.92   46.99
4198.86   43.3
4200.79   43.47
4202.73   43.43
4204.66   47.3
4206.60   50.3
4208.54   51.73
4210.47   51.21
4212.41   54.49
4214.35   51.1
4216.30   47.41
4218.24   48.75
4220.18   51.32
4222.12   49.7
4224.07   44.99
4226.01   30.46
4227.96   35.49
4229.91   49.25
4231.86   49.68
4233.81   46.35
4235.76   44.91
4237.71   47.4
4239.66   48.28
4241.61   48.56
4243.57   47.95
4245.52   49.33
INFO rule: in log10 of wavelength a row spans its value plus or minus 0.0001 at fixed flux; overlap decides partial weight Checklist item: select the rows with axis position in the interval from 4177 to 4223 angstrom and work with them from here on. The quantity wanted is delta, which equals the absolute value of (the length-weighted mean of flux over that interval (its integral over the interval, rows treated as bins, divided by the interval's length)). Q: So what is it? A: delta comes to 49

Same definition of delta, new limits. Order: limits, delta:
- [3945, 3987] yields 31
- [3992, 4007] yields 44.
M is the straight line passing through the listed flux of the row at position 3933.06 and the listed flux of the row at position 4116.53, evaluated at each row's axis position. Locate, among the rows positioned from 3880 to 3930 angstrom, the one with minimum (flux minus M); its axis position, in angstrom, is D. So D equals 3929.44 angstrom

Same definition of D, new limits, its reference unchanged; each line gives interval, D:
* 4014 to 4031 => 4030.24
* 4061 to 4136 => 4133.62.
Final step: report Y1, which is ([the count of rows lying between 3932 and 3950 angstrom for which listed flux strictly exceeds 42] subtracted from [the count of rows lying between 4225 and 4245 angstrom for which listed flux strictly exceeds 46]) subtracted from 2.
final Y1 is -5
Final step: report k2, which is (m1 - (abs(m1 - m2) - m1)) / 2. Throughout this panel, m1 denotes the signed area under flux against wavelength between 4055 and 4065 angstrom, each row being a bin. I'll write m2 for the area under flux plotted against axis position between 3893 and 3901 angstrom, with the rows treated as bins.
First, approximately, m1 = 443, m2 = 281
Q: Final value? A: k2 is 362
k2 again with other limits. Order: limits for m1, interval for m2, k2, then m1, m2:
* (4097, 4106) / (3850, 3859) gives 349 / 400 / 297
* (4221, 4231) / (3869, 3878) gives 354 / 422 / 287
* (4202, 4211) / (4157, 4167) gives 400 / 440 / 519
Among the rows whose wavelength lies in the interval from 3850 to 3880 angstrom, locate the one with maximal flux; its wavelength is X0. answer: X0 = 3863.06 angstrom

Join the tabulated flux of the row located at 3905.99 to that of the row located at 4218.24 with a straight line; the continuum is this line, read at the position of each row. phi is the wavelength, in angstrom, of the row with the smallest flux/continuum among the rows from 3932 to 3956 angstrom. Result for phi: 3933.06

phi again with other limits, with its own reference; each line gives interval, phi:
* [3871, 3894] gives 3886.25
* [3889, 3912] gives 3905.99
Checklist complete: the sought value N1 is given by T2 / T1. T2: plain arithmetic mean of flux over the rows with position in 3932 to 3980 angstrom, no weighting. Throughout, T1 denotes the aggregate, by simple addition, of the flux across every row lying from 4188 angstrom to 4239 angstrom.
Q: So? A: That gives 0.021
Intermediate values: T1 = 1227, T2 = 25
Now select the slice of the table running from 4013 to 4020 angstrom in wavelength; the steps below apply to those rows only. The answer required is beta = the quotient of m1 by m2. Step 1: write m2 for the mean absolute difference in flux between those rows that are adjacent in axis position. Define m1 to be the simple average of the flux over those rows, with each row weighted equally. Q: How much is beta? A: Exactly 39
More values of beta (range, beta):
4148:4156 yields 22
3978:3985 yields 26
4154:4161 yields 17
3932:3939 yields 3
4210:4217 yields 15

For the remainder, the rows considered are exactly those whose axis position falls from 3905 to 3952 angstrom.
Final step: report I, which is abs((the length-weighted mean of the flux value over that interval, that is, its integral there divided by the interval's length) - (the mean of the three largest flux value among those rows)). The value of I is 13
